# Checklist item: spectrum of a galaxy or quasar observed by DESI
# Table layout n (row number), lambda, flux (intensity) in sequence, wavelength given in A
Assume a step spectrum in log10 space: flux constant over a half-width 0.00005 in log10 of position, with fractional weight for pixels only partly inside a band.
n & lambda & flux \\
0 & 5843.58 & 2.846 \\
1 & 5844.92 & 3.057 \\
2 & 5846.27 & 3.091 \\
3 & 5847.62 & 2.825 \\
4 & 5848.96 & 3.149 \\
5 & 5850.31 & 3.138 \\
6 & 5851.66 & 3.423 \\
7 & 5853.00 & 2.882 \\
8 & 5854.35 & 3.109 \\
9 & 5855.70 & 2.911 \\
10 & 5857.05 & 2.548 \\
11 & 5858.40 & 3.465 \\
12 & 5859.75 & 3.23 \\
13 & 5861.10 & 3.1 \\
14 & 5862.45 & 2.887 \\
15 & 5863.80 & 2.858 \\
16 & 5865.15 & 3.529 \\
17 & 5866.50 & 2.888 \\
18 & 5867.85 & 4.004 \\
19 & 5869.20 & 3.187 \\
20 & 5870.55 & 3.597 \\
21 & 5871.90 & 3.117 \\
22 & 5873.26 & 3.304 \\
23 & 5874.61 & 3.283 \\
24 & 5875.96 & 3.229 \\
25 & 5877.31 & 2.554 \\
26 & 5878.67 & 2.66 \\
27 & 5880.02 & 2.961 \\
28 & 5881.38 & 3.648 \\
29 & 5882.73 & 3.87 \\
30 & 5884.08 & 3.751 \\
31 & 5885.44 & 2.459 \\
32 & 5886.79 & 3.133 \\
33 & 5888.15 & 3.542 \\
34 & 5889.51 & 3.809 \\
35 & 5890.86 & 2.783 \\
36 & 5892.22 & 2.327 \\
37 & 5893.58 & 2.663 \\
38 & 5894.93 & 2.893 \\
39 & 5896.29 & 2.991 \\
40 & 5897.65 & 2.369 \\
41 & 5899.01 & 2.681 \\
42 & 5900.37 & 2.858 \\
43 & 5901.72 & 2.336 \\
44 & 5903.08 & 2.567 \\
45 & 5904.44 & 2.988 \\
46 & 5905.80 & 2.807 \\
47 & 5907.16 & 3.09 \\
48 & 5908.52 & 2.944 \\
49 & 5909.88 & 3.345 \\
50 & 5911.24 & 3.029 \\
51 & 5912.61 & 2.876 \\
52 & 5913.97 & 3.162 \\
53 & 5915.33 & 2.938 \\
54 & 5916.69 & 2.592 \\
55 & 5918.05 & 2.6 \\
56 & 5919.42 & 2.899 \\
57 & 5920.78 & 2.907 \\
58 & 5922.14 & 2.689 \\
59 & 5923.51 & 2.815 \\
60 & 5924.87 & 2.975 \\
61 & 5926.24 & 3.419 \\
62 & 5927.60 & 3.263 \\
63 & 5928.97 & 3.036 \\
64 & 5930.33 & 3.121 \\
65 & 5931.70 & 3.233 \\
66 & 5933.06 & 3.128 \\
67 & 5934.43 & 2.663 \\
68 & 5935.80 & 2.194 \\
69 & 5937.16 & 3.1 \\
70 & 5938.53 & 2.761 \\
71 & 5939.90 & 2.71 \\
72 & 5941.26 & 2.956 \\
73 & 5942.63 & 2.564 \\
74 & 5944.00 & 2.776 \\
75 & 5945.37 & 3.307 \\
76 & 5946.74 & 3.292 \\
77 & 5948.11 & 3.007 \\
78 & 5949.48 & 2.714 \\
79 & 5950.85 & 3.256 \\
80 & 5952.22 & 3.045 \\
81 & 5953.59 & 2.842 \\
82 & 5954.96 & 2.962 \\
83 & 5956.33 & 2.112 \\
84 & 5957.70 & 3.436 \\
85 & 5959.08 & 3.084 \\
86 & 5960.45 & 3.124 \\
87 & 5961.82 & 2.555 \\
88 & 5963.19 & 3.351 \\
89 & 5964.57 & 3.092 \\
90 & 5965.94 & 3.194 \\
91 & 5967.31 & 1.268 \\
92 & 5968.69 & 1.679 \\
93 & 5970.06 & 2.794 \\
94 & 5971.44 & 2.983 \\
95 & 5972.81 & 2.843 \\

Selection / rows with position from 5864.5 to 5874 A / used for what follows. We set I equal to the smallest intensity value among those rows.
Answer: 2.888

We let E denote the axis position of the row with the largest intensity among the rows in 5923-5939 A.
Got 5926.24 A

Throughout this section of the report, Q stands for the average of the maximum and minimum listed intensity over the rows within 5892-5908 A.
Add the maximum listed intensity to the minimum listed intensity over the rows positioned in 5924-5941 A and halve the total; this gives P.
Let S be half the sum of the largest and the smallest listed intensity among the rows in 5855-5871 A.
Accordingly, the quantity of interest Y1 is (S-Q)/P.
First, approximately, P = 2.81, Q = 2.71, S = 3.3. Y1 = 0.20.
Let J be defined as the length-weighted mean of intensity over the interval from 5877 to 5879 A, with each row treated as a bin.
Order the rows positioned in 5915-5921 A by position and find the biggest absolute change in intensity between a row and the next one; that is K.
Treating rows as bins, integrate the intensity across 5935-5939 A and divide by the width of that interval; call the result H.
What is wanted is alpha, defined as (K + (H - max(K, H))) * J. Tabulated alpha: 0.90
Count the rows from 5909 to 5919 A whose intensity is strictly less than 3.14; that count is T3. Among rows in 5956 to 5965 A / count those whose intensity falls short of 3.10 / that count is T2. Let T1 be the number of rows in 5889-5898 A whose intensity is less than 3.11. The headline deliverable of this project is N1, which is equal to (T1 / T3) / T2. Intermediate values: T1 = 6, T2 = 4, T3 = 5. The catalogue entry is 0.30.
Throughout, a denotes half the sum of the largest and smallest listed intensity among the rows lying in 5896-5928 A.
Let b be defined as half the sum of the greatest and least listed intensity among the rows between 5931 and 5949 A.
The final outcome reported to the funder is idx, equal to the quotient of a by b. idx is 1.05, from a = 2.88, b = 2.75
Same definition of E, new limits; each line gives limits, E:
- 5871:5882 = 5881.38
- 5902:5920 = 5909.88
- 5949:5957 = 5950.85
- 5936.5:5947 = 5945.37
